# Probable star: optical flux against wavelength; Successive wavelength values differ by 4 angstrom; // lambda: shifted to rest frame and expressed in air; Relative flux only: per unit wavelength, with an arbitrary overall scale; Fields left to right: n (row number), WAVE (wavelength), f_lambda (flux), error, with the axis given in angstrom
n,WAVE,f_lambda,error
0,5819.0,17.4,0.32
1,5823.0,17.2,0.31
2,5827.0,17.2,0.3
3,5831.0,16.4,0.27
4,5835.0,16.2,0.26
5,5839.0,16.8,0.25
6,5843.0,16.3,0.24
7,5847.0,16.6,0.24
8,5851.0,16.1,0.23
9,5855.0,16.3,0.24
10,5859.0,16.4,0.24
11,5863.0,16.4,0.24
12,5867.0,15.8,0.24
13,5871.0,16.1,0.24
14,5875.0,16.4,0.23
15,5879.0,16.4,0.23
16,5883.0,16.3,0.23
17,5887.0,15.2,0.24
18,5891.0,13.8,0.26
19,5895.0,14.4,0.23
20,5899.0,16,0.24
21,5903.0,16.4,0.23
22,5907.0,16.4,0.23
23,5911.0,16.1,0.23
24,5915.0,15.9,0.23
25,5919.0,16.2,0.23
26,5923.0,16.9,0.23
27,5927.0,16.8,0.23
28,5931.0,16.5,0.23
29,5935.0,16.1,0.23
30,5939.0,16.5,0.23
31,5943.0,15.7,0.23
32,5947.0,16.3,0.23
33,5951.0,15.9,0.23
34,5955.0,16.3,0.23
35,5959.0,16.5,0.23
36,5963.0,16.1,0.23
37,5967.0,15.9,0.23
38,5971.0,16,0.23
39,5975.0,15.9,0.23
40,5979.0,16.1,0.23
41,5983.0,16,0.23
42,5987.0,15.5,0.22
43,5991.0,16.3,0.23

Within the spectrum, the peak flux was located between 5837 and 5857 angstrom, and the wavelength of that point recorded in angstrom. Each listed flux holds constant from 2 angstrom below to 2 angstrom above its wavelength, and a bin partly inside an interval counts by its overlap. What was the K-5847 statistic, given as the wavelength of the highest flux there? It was 5839.0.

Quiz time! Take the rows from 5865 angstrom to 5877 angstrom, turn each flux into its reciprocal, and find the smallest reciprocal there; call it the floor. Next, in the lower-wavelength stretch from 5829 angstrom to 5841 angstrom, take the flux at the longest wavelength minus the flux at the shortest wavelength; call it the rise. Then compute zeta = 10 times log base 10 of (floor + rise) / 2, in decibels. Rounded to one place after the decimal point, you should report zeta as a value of -6.4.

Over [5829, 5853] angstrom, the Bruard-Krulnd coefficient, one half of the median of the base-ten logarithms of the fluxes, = 0.607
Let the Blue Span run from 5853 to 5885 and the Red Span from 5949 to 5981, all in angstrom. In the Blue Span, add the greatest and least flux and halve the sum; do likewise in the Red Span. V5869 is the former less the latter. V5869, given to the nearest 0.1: -0.1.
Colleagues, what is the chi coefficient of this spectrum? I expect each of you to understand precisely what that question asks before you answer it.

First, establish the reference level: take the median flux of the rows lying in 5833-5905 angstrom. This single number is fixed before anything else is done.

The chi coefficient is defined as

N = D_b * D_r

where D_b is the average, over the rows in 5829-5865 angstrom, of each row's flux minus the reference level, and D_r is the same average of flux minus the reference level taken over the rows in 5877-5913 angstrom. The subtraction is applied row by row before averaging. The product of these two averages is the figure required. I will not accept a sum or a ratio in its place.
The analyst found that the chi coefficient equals -0.056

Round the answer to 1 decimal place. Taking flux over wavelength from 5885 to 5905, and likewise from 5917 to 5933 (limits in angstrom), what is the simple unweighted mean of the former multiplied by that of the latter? 251.7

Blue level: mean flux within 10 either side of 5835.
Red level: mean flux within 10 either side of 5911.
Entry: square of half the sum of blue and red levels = 268.6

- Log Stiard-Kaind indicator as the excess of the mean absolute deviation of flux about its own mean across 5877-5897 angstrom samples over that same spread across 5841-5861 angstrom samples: 0.78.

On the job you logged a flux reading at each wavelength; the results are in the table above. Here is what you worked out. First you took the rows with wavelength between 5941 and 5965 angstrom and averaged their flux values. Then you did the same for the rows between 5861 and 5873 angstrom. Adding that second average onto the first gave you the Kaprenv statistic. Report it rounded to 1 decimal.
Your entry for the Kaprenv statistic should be 32.2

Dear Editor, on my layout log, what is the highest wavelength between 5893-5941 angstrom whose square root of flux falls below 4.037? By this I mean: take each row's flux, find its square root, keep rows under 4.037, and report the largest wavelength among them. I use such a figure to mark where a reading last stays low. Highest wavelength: 5935.0 angstrom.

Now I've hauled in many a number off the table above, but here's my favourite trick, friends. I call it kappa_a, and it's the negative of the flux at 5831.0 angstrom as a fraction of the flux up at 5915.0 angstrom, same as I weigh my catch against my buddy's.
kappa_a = -1.03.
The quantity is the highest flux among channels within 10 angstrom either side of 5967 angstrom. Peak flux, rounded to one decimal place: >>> 16.5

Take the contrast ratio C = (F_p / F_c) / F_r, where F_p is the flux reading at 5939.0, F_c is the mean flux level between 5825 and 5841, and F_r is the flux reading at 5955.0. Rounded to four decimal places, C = 0.0608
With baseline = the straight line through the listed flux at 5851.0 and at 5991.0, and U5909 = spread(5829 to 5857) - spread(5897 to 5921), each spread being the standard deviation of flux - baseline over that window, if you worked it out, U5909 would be 0.035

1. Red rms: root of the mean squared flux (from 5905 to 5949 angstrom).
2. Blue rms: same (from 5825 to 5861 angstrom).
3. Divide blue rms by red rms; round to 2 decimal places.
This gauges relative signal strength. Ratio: 1.01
